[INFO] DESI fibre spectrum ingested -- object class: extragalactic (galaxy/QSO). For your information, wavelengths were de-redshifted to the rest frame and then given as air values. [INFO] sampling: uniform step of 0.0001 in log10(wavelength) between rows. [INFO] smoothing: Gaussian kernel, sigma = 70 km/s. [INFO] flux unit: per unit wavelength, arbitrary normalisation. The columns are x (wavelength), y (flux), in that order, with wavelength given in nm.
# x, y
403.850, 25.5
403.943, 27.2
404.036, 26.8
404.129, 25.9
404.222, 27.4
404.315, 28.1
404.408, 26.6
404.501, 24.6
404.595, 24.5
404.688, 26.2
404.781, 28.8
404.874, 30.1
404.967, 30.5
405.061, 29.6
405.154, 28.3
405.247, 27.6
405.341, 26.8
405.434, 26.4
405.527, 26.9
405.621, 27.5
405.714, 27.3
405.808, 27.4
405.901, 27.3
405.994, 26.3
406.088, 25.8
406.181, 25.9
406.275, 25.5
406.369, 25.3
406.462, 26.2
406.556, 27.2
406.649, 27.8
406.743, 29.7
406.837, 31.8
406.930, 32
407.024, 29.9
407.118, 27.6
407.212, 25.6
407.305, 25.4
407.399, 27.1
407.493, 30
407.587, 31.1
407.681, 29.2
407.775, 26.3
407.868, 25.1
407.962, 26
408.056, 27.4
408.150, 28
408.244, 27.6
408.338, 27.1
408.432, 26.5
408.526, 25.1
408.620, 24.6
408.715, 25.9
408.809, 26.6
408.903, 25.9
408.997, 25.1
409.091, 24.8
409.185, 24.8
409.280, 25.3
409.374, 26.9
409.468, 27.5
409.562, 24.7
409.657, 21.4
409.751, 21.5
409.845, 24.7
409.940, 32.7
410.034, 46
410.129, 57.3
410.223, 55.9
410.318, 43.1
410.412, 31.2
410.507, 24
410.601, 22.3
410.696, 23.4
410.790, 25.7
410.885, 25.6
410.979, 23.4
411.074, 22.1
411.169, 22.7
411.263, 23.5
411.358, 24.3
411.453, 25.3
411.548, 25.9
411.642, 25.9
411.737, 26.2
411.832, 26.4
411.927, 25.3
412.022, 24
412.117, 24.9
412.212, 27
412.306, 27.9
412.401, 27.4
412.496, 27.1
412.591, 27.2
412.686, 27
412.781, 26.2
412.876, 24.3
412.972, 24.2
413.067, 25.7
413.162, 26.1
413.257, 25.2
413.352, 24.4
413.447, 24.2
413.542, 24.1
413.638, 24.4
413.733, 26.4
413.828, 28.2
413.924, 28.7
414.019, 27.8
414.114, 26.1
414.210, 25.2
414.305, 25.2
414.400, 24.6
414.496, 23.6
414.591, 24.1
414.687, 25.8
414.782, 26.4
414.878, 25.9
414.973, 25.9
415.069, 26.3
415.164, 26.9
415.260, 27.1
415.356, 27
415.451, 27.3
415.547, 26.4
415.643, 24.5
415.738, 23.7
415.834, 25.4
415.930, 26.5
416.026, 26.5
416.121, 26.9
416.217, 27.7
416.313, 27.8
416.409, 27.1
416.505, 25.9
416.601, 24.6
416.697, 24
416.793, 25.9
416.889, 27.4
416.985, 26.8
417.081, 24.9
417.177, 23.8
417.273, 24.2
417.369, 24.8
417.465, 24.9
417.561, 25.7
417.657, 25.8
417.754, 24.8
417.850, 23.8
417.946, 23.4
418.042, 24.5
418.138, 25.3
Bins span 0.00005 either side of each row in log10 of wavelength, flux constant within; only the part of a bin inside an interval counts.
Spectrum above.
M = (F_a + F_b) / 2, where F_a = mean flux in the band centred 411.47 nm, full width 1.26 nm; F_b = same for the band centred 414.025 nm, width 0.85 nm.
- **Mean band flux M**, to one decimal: 25.5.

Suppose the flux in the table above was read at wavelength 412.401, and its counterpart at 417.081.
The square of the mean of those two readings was 684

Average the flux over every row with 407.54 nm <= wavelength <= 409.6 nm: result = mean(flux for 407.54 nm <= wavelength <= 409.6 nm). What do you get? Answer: 26.4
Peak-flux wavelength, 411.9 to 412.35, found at 412.306 nm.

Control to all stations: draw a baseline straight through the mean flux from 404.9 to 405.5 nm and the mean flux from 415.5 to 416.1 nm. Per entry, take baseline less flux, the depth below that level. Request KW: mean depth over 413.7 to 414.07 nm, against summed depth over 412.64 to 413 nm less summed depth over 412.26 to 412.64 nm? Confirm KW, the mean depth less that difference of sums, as -9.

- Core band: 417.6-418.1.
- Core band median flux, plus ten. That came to 34.5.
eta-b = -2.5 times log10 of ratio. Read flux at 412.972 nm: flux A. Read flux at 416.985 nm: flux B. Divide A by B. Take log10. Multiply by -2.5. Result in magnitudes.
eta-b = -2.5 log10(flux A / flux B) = 0.11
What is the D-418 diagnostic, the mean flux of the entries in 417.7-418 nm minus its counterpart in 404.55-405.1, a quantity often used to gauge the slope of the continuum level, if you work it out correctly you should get -4.3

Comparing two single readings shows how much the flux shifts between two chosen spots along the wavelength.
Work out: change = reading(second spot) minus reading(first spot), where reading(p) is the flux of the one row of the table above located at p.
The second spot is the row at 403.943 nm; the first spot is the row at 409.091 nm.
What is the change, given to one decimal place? 2.4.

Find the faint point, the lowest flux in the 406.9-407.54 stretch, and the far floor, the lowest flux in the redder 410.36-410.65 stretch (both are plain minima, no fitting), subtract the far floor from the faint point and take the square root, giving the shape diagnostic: 1.8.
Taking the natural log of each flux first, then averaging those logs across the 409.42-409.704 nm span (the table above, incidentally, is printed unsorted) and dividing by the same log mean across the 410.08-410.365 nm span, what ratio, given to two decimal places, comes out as 0.81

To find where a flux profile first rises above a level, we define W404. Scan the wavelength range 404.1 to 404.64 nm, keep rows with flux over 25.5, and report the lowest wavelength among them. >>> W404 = 404.129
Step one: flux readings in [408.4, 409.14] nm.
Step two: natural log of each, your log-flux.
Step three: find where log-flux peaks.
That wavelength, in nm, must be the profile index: 408.809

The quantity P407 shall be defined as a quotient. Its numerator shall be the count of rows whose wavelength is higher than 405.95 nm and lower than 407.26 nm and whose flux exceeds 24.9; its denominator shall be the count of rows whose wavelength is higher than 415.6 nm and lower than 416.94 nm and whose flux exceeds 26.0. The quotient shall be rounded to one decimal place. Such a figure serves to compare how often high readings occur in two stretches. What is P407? 2.0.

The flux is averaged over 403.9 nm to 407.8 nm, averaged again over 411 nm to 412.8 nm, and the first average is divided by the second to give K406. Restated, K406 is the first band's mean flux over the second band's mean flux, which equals 1.08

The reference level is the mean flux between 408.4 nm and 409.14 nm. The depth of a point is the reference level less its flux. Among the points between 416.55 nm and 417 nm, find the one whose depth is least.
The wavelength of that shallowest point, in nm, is 416.889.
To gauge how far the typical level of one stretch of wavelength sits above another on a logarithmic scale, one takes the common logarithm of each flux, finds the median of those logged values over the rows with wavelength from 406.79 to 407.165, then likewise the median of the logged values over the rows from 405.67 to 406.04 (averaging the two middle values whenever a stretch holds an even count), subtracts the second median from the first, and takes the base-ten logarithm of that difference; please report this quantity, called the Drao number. -1.28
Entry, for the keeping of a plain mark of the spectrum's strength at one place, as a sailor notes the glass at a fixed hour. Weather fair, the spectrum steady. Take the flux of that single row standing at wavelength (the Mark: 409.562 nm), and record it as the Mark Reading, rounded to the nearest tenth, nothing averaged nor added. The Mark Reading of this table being 24.7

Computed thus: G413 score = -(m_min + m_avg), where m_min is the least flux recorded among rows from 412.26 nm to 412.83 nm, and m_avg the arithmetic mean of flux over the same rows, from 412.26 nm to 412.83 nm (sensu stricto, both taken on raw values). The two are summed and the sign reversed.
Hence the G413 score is -53.3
